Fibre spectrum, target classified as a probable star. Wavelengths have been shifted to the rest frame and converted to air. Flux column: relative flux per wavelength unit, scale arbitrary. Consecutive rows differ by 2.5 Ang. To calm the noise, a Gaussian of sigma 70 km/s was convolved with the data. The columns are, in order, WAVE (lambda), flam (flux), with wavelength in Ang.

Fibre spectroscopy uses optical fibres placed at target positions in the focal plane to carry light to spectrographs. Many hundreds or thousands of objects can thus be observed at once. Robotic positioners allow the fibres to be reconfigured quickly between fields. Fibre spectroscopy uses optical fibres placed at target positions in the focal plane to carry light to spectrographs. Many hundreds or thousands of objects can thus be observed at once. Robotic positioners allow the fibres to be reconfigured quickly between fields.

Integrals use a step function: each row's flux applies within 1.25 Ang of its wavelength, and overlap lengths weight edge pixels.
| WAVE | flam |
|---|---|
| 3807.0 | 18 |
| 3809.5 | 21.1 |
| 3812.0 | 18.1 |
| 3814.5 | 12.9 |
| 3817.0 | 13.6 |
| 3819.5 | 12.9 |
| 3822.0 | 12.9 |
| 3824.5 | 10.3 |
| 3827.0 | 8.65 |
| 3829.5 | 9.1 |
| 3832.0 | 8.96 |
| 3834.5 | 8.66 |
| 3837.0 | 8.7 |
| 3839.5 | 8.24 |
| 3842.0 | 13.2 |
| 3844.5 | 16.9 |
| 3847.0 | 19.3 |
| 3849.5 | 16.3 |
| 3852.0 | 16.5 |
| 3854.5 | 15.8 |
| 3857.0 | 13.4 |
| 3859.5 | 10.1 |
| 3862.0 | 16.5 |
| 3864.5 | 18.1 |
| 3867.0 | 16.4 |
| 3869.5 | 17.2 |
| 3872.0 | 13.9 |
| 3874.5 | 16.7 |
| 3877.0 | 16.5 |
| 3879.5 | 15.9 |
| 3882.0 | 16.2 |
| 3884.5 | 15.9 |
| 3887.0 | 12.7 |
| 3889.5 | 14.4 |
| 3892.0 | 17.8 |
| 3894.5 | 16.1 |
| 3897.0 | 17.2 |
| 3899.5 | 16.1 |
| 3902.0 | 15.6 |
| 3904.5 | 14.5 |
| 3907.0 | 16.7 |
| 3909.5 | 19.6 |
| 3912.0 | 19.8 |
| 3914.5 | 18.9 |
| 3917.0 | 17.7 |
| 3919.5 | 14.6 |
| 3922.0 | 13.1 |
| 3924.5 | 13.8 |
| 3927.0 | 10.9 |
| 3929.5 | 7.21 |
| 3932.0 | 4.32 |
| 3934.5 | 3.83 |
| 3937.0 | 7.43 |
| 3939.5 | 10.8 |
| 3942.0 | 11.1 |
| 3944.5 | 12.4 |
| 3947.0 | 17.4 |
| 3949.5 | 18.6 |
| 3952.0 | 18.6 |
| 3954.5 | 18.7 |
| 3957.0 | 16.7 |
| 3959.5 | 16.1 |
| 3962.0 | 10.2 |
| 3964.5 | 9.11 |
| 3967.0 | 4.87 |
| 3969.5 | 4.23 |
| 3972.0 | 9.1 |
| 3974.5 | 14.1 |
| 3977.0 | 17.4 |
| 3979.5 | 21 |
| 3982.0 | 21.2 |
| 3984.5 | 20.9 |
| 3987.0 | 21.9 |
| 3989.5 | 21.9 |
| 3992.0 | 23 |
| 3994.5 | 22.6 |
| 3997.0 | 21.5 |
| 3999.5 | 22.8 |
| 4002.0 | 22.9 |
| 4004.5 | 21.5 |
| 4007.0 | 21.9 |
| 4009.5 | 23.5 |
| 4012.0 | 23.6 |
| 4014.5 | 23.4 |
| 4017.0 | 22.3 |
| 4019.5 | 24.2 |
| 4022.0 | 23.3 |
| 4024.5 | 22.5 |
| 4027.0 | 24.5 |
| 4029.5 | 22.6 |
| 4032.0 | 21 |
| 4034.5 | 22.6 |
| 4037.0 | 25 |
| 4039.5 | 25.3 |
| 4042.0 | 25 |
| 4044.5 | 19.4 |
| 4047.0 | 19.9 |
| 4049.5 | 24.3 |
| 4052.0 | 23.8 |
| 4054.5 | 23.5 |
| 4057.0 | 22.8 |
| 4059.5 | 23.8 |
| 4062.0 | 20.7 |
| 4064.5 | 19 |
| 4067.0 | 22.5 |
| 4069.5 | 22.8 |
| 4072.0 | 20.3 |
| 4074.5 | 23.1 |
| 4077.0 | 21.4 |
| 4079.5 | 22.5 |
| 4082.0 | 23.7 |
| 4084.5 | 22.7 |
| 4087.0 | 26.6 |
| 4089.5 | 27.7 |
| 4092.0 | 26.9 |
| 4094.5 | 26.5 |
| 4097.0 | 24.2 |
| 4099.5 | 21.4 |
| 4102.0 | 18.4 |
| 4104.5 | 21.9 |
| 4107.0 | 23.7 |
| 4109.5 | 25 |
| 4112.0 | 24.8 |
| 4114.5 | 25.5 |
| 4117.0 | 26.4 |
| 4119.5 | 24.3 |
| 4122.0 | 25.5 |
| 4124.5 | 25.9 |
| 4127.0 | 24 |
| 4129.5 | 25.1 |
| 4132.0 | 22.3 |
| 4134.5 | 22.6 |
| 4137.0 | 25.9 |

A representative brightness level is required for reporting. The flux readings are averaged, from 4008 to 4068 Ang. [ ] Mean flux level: 22.9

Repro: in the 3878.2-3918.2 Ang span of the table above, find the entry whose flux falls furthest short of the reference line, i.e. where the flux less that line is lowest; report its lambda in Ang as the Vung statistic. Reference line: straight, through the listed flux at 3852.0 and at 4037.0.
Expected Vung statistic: 3887.0 Ang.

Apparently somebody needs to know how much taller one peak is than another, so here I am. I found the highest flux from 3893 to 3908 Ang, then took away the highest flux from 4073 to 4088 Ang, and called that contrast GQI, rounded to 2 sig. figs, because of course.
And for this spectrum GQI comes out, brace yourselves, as -9.4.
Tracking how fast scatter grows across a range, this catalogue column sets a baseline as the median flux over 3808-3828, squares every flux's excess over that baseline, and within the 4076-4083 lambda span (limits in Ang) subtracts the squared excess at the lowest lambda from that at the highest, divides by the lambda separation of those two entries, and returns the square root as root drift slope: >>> 2.98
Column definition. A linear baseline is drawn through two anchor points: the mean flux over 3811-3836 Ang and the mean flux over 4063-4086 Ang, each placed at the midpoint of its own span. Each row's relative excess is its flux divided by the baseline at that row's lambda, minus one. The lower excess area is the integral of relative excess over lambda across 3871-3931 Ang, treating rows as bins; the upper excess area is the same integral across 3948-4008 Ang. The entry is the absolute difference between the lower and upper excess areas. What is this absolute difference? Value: 5.0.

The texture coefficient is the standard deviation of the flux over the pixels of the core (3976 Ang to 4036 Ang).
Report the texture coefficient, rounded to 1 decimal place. 1.4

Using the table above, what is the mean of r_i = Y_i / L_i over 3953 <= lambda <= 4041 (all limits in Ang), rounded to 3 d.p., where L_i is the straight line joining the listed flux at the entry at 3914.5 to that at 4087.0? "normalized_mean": 0.863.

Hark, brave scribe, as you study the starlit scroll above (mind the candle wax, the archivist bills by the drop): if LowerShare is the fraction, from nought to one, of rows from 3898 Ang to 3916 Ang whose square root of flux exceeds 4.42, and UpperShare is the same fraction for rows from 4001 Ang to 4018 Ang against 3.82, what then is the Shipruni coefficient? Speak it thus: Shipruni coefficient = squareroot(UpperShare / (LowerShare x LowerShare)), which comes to 3.5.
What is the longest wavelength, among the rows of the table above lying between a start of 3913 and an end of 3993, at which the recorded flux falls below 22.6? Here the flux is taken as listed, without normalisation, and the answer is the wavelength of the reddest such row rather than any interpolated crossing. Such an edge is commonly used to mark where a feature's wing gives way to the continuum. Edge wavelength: 3989.5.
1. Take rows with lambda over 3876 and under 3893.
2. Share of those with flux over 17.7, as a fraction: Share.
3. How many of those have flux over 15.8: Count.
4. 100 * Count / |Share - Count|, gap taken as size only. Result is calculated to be 103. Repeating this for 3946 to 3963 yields 108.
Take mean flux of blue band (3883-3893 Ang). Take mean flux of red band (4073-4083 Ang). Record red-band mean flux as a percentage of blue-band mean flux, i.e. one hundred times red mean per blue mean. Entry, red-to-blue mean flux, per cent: 149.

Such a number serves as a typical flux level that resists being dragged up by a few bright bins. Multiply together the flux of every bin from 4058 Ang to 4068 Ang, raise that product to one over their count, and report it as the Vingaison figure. 21.4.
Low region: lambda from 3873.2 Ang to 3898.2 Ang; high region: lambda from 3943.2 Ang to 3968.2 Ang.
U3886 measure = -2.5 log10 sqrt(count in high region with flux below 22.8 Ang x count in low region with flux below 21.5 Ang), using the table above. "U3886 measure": -2.5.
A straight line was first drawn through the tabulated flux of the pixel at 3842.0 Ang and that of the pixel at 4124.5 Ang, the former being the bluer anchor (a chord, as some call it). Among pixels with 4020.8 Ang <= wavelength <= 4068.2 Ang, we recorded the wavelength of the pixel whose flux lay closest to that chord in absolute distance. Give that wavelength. 4057.0 Ang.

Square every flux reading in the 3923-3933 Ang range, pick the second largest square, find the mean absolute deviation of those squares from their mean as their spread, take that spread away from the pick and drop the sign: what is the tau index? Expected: 59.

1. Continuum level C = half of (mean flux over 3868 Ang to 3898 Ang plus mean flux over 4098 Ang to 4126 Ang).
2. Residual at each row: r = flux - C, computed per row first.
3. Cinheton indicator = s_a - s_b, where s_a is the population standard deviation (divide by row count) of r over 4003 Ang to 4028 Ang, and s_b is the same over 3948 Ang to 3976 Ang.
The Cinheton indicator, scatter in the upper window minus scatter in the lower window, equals -4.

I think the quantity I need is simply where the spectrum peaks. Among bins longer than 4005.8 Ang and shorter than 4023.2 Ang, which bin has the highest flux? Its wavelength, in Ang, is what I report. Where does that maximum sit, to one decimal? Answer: 4019.5 Ang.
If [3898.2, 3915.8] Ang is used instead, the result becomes 3912.0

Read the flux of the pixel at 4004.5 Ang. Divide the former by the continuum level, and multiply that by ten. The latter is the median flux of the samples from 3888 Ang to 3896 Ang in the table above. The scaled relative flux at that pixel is 13.4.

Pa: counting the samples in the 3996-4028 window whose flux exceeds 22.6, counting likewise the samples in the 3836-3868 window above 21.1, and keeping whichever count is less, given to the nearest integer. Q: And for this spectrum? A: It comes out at 0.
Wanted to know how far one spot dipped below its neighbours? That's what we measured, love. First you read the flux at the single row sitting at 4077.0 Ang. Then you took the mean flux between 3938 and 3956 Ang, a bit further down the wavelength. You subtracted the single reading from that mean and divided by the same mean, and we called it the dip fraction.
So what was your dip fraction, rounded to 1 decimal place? -0.4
